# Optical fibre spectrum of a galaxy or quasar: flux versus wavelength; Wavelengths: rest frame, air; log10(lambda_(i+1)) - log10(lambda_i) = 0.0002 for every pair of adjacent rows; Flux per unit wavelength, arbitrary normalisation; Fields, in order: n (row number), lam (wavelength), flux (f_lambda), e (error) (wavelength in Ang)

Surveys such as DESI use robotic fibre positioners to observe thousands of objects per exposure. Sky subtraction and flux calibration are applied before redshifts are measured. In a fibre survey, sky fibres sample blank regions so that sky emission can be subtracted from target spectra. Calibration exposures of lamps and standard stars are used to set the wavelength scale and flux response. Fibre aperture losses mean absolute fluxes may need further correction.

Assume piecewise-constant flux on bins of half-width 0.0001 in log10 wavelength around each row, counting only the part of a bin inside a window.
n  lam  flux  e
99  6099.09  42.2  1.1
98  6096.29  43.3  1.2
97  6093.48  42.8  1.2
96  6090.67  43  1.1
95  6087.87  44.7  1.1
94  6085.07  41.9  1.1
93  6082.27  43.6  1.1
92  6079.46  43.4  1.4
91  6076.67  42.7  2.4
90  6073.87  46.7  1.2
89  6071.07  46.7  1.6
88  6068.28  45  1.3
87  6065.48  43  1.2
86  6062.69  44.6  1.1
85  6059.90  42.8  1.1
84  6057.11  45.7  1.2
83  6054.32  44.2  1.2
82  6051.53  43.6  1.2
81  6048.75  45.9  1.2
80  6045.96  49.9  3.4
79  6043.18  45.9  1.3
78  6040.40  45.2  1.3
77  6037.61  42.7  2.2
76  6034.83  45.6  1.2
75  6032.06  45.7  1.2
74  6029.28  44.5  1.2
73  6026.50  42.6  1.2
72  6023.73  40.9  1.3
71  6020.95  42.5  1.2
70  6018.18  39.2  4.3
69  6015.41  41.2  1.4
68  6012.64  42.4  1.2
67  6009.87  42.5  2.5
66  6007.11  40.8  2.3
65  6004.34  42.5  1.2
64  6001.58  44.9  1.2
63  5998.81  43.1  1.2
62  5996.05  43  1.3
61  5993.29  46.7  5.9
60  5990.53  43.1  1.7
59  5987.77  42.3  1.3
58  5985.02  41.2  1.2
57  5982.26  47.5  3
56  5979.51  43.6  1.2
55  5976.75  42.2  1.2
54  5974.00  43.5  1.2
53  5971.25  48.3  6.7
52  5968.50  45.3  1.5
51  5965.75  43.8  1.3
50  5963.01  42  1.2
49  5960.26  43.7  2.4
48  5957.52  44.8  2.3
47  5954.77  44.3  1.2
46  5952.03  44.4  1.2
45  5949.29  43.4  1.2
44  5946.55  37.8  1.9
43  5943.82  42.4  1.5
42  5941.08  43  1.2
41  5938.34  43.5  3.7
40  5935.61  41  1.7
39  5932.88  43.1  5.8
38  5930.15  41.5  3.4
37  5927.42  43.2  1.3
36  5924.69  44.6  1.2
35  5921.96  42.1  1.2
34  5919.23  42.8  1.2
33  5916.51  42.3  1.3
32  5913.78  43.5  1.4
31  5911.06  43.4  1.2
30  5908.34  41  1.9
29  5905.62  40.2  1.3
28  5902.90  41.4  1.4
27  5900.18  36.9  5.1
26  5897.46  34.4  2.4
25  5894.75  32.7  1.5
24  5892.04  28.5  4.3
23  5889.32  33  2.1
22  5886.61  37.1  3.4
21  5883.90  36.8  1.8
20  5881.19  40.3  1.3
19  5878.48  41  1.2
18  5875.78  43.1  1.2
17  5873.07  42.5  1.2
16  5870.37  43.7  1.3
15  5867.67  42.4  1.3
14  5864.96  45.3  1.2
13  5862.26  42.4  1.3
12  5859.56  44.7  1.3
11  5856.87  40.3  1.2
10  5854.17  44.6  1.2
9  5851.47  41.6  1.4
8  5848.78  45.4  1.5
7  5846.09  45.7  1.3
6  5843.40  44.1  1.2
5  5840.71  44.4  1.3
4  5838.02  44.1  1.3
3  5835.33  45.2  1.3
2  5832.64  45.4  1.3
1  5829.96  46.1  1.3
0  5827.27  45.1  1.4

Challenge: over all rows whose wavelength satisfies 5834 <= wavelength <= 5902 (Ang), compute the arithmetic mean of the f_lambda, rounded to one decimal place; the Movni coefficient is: 40.8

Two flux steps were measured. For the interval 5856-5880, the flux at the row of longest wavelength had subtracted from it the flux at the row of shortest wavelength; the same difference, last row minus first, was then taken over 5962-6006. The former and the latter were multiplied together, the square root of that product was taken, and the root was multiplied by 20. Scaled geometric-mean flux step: 12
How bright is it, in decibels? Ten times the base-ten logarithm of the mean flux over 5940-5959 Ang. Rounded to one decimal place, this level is 16.3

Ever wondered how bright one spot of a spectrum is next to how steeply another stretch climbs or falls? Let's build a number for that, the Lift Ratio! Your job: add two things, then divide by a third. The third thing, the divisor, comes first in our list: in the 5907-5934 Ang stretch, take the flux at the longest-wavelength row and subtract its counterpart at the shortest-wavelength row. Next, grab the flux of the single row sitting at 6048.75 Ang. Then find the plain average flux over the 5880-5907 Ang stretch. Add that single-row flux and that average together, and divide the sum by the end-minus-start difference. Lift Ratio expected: 39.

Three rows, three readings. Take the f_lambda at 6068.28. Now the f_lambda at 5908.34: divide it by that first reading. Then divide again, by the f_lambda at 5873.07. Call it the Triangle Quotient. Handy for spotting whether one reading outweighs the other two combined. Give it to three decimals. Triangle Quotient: 0.021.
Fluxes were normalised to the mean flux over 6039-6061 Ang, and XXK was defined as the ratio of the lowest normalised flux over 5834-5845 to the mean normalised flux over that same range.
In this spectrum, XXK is 0.992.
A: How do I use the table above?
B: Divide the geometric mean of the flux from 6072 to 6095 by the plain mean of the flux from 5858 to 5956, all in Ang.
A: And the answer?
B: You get 1.06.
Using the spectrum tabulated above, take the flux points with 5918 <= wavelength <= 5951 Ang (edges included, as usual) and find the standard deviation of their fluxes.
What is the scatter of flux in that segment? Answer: 1.7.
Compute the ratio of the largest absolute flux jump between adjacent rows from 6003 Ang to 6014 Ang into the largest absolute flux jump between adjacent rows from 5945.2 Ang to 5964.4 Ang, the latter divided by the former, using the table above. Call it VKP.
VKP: 3.29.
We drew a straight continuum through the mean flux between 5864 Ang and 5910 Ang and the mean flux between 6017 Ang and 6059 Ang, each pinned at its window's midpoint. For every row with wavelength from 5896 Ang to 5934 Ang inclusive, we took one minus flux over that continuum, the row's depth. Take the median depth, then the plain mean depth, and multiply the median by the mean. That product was 0.002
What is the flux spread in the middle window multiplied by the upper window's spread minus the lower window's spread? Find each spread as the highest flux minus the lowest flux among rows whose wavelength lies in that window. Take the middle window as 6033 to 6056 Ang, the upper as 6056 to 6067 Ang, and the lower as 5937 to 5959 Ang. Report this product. -30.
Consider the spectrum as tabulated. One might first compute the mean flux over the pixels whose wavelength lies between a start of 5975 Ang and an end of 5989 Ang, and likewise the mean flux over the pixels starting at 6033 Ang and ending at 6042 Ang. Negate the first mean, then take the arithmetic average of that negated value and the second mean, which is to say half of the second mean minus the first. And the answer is 0.6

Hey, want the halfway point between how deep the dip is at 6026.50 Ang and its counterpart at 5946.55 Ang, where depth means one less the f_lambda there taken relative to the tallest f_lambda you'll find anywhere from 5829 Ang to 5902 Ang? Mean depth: 0.13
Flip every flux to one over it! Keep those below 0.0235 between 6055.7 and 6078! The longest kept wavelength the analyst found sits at 6076.67 Ang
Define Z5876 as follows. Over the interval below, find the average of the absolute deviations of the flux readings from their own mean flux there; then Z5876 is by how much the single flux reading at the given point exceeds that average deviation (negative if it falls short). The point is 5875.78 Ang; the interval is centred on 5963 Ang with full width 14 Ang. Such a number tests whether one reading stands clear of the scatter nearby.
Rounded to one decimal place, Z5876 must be 42.2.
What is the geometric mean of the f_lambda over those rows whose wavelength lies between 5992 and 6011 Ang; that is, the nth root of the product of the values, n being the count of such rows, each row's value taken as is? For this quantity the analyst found 43.3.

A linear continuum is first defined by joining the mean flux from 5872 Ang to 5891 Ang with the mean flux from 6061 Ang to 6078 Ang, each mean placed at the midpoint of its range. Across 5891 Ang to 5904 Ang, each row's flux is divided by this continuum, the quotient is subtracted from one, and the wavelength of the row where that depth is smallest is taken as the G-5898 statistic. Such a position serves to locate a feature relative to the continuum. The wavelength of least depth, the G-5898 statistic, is 5902.90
